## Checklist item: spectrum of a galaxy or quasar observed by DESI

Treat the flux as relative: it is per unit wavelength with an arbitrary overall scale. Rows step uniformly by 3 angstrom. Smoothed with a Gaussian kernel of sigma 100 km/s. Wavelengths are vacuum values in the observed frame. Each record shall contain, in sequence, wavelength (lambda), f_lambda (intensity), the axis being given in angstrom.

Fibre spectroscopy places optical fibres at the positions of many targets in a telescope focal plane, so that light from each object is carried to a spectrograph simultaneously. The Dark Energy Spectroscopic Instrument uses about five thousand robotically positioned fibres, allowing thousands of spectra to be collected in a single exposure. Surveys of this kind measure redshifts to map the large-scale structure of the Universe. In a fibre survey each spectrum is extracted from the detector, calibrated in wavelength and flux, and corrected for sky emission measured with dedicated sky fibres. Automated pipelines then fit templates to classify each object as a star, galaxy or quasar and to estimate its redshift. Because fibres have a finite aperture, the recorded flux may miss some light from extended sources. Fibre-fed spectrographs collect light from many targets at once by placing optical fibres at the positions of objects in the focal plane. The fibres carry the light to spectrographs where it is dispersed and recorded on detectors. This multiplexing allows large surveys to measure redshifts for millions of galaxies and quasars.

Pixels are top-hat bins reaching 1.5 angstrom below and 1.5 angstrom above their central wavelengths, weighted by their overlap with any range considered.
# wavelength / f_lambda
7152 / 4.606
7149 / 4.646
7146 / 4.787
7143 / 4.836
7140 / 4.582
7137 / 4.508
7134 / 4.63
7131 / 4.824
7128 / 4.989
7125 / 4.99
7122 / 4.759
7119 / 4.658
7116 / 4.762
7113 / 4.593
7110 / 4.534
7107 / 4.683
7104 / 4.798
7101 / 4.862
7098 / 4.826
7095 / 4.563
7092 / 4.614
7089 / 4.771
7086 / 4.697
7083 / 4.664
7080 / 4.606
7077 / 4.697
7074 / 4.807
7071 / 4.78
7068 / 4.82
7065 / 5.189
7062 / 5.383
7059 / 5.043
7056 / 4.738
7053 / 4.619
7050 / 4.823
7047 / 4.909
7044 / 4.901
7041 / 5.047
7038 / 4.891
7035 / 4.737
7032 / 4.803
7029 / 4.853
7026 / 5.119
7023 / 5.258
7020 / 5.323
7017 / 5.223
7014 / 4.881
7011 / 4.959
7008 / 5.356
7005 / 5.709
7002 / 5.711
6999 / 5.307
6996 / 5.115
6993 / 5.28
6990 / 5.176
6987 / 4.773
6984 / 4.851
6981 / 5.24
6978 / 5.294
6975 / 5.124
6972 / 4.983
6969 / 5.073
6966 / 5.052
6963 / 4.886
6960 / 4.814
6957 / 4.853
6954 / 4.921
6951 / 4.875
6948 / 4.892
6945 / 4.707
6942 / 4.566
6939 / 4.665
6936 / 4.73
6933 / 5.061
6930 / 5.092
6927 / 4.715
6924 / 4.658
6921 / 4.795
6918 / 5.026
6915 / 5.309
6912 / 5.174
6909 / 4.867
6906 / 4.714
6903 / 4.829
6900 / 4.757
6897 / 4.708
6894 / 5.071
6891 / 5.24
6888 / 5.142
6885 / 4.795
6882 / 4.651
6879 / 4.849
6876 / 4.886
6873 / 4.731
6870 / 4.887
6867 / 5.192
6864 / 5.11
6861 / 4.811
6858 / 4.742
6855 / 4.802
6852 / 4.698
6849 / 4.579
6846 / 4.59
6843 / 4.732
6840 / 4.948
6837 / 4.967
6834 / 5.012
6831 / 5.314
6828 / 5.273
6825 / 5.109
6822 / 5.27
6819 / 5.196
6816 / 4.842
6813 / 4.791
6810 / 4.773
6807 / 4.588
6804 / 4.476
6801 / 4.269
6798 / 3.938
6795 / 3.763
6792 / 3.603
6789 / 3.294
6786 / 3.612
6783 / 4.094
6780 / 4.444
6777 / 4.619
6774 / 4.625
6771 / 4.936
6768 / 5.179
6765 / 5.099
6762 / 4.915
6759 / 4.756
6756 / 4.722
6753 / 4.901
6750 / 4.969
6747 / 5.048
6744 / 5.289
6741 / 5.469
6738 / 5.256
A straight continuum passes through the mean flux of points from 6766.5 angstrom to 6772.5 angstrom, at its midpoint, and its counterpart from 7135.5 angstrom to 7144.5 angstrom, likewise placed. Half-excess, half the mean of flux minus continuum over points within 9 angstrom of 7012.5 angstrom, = 0.23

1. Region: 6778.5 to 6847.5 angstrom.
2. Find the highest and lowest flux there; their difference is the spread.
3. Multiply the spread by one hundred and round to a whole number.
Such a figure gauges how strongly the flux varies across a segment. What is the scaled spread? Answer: 202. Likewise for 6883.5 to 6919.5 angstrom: 60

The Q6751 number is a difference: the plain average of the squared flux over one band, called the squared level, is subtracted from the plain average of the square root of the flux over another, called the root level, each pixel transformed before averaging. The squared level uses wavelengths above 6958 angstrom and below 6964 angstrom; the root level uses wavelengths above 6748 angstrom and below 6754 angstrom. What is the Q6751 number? -21.3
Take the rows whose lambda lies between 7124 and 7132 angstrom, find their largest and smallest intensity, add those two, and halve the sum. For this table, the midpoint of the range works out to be 4.91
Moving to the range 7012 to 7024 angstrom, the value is 5.10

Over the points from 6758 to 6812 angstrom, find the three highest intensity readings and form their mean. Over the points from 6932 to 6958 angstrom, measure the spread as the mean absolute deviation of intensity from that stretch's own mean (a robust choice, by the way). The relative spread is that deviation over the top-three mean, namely 0.0247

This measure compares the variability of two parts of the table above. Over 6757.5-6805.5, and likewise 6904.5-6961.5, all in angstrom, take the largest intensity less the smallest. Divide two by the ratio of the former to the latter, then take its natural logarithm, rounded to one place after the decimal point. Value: -0.2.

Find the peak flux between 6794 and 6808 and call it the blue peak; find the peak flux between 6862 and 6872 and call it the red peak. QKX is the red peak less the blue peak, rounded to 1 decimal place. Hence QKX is 0.6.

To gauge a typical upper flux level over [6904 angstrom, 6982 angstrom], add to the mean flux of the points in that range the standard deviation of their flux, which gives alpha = 5.13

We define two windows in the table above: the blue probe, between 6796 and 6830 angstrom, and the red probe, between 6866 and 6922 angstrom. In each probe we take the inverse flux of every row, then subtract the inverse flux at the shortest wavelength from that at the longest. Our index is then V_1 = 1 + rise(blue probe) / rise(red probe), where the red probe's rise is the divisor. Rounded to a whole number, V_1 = -3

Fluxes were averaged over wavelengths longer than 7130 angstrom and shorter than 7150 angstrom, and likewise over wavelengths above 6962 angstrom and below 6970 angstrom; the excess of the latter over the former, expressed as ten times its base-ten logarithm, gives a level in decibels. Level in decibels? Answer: -5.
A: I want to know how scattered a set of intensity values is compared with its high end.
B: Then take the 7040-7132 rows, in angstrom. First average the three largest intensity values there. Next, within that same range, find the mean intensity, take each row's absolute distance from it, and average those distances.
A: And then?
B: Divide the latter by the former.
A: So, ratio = 0.03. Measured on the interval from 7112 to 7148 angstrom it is 0.03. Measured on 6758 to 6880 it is 0.07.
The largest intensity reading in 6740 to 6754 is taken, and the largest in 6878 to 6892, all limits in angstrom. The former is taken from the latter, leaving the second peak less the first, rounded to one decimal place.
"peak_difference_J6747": -0.2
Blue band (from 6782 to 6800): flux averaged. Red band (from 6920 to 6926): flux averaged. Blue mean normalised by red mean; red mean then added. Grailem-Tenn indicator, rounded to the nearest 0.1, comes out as 5.5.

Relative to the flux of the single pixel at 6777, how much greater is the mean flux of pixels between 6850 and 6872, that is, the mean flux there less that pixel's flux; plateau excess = 0.3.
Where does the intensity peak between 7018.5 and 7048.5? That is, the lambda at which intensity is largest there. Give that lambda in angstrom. 7020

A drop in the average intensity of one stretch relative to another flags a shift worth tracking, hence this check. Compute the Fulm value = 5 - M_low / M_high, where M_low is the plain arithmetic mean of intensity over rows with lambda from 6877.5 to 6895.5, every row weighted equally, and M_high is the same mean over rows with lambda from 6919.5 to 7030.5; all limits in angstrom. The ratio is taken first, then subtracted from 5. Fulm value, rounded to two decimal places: 4.01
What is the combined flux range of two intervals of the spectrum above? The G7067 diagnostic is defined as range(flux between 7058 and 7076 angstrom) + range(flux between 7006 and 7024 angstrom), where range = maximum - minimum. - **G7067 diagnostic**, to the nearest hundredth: 1.08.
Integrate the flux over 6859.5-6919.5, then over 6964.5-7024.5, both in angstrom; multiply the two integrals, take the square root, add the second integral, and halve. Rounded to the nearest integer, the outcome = 307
